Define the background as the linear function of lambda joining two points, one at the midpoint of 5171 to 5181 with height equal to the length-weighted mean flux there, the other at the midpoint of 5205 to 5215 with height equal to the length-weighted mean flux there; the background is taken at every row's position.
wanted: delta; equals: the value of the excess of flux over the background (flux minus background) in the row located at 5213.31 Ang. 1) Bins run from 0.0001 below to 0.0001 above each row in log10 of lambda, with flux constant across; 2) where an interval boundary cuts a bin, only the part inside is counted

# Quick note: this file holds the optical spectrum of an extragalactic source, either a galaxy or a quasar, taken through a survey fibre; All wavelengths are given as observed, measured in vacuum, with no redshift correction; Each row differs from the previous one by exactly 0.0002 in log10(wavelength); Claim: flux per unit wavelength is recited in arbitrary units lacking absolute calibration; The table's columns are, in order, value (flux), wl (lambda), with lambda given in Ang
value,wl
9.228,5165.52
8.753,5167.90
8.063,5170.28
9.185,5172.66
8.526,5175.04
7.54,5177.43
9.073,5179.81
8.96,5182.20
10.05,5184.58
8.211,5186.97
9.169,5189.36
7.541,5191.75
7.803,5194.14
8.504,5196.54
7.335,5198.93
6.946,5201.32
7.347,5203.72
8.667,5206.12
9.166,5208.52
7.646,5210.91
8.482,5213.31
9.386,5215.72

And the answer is 0.0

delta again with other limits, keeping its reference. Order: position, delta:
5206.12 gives 0.1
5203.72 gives -1.2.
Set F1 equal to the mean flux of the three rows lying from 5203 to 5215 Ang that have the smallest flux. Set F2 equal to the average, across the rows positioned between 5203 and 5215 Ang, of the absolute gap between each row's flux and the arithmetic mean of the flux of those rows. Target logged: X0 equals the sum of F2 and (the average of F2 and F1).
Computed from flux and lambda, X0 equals 4.83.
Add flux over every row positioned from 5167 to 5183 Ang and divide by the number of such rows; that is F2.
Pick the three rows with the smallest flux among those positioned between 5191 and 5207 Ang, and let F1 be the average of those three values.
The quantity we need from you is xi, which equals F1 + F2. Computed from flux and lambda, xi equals 15.8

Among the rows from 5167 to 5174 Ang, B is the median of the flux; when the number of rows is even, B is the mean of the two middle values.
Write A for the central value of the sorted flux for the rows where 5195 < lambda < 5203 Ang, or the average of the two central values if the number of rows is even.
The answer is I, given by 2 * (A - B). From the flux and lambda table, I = -2.8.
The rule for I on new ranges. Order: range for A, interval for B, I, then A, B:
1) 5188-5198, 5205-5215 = -0.8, 8.2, 8.57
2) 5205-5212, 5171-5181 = -0.3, 8.7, 8.80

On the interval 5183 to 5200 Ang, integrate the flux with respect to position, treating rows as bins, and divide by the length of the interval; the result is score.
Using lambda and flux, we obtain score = 8.40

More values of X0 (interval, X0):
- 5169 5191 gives 4.86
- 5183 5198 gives 4.99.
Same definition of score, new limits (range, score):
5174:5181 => 8.37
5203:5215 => 8.34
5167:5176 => 8.64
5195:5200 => 7.92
